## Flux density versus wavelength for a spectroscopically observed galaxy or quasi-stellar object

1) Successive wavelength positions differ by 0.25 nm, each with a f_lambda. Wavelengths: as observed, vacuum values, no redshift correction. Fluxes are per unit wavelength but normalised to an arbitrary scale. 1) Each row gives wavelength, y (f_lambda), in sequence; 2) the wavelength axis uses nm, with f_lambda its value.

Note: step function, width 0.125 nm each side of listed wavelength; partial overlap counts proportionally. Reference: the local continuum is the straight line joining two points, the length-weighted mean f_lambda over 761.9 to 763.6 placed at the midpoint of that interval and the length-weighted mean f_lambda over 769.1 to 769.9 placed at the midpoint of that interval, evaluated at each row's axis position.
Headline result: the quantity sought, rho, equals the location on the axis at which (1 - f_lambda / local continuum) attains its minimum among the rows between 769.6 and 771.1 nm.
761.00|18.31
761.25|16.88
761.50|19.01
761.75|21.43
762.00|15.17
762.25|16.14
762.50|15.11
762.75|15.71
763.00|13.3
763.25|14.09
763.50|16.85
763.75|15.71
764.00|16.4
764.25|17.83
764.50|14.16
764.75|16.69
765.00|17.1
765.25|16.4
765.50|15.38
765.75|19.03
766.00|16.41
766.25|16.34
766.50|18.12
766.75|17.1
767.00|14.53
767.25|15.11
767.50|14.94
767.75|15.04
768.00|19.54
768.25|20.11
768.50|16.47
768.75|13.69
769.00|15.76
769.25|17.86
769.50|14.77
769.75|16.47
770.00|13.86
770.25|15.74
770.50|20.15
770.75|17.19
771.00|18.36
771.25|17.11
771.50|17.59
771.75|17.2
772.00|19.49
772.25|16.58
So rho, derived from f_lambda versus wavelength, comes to 770.50 nm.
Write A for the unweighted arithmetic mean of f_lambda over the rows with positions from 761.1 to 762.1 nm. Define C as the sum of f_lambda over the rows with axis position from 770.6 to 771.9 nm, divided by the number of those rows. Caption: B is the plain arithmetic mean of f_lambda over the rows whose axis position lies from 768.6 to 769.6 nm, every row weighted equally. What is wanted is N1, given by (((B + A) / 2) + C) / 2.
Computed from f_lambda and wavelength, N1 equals 17.2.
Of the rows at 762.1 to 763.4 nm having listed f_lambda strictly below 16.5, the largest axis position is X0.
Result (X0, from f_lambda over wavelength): 763.25 nm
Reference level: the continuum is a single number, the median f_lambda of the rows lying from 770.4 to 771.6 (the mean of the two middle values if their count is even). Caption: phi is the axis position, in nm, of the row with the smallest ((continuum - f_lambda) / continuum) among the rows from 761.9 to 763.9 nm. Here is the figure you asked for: 763.50 nm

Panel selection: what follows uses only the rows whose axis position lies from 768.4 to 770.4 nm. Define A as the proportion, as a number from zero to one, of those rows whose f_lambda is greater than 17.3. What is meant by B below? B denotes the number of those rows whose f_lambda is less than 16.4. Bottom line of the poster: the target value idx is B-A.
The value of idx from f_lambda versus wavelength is 4.9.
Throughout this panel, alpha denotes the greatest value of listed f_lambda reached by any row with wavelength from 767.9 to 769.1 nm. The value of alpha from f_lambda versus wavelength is 20.11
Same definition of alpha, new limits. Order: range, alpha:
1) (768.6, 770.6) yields 20.15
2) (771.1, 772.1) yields 19.49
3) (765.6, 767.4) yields 19.03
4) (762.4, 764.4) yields 17.83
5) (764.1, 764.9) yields 17.83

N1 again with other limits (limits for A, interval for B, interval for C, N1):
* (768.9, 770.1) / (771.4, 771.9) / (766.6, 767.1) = 16.2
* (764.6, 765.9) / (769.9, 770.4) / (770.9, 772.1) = 16.9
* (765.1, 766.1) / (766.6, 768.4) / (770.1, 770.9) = 17.2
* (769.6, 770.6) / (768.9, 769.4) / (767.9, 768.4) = 18.3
